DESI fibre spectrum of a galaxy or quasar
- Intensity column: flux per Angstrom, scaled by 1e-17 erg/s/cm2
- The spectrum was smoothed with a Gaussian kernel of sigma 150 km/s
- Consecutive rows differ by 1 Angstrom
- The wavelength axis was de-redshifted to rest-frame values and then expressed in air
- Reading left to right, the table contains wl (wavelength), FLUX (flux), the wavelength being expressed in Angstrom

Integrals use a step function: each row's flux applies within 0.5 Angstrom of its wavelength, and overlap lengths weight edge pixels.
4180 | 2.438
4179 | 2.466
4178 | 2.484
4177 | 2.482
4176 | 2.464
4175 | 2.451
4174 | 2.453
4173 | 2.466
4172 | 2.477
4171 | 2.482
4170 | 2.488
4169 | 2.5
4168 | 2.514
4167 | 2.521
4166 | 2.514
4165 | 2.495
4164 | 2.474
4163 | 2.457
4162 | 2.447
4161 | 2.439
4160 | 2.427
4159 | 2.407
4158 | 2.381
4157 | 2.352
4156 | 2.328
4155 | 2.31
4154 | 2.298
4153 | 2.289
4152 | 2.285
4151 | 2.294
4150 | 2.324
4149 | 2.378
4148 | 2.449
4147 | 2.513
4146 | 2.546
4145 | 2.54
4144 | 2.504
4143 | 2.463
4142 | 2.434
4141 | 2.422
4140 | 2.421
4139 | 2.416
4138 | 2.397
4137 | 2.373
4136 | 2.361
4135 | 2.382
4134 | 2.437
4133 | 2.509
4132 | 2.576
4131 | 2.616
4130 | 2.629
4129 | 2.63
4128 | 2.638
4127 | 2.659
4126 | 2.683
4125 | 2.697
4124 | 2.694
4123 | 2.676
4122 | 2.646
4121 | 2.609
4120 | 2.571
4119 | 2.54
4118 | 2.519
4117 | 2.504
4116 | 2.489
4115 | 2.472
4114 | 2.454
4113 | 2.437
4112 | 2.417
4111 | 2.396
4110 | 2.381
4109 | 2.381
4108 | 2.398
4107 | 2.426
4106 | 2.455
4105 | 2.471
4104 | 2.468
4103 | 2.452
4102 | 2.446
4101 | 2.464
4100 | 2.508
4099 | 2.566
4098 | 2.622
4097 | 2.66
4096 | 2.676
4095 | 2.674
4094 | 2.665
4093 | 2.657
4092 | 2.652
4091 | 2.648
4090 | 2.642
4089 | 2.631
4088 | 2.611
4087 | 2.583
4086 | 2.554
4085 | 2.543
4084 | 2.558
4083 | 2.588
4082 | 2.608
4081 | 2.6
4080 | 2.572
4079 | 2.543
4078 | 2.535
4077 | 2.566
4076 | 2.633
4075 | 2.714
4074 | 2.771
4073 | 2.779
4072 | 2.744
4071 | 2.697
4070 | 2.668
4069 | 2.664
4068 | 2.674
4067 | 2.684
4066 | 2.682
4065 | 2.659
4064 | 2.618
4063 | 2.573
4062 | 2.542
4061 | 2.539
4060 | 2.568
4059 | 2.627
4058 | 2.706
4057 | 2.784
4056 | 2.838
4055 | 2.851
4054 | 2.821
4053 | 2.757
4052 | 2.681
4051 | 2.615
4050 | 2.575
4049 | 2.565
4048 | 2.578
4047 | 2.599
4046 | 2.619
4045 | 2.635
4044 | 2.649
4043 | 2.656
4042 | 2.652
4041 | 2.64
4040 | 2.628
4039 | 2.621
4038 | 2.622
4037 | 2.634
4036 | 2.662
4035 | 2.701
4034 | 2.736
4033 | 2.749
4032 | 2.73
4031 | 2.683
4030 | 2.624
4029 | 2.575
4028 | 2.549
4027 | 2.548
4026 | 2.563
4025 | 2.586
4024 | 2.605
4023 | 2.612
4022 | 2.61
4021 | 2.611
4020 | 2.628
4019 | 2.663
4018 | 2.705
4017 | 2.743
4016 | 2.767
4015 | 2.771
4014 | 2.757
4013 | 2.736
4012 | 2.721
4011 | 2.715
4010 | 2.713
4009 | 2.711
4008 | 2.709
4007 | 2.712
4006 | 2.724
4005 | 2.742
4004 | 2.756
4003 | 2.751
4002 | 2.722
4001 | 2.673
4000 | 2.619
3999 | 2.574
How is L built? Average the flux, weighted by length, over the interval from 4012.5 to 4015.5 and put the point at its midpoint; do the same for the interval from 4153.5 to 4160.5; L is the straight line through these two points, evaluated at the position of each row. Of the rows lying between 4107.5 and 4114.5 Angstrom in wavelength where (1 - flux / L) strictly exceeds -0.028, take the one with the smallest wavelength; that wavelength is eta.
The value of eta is 4108 Angstrom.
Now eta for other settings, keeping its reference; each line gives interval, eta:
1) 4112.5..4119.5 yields 4113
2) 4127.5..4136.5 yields 4134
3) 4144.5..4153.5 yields 4148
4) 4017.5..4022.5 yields 4018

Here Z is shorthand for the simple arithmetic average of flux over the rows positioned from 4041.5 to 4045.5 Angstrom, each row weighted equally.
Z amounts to 2.65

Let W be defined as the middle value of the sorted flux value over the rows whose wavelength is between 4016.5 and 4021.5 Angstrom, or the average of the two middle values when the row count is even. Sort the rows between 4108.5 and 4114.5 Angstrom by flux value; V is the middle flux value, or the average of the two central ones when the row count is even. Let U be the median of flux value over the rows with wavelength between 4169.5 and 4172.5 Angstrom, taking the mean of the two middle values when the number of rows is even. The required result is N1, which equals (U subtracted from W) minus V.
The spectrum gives -2.23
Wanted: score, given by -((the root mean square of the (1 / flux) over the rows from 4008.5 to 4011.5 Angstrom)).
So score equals -0.37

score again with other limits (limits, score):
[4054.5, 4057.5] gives -0.35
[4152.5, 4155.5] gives -0.43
